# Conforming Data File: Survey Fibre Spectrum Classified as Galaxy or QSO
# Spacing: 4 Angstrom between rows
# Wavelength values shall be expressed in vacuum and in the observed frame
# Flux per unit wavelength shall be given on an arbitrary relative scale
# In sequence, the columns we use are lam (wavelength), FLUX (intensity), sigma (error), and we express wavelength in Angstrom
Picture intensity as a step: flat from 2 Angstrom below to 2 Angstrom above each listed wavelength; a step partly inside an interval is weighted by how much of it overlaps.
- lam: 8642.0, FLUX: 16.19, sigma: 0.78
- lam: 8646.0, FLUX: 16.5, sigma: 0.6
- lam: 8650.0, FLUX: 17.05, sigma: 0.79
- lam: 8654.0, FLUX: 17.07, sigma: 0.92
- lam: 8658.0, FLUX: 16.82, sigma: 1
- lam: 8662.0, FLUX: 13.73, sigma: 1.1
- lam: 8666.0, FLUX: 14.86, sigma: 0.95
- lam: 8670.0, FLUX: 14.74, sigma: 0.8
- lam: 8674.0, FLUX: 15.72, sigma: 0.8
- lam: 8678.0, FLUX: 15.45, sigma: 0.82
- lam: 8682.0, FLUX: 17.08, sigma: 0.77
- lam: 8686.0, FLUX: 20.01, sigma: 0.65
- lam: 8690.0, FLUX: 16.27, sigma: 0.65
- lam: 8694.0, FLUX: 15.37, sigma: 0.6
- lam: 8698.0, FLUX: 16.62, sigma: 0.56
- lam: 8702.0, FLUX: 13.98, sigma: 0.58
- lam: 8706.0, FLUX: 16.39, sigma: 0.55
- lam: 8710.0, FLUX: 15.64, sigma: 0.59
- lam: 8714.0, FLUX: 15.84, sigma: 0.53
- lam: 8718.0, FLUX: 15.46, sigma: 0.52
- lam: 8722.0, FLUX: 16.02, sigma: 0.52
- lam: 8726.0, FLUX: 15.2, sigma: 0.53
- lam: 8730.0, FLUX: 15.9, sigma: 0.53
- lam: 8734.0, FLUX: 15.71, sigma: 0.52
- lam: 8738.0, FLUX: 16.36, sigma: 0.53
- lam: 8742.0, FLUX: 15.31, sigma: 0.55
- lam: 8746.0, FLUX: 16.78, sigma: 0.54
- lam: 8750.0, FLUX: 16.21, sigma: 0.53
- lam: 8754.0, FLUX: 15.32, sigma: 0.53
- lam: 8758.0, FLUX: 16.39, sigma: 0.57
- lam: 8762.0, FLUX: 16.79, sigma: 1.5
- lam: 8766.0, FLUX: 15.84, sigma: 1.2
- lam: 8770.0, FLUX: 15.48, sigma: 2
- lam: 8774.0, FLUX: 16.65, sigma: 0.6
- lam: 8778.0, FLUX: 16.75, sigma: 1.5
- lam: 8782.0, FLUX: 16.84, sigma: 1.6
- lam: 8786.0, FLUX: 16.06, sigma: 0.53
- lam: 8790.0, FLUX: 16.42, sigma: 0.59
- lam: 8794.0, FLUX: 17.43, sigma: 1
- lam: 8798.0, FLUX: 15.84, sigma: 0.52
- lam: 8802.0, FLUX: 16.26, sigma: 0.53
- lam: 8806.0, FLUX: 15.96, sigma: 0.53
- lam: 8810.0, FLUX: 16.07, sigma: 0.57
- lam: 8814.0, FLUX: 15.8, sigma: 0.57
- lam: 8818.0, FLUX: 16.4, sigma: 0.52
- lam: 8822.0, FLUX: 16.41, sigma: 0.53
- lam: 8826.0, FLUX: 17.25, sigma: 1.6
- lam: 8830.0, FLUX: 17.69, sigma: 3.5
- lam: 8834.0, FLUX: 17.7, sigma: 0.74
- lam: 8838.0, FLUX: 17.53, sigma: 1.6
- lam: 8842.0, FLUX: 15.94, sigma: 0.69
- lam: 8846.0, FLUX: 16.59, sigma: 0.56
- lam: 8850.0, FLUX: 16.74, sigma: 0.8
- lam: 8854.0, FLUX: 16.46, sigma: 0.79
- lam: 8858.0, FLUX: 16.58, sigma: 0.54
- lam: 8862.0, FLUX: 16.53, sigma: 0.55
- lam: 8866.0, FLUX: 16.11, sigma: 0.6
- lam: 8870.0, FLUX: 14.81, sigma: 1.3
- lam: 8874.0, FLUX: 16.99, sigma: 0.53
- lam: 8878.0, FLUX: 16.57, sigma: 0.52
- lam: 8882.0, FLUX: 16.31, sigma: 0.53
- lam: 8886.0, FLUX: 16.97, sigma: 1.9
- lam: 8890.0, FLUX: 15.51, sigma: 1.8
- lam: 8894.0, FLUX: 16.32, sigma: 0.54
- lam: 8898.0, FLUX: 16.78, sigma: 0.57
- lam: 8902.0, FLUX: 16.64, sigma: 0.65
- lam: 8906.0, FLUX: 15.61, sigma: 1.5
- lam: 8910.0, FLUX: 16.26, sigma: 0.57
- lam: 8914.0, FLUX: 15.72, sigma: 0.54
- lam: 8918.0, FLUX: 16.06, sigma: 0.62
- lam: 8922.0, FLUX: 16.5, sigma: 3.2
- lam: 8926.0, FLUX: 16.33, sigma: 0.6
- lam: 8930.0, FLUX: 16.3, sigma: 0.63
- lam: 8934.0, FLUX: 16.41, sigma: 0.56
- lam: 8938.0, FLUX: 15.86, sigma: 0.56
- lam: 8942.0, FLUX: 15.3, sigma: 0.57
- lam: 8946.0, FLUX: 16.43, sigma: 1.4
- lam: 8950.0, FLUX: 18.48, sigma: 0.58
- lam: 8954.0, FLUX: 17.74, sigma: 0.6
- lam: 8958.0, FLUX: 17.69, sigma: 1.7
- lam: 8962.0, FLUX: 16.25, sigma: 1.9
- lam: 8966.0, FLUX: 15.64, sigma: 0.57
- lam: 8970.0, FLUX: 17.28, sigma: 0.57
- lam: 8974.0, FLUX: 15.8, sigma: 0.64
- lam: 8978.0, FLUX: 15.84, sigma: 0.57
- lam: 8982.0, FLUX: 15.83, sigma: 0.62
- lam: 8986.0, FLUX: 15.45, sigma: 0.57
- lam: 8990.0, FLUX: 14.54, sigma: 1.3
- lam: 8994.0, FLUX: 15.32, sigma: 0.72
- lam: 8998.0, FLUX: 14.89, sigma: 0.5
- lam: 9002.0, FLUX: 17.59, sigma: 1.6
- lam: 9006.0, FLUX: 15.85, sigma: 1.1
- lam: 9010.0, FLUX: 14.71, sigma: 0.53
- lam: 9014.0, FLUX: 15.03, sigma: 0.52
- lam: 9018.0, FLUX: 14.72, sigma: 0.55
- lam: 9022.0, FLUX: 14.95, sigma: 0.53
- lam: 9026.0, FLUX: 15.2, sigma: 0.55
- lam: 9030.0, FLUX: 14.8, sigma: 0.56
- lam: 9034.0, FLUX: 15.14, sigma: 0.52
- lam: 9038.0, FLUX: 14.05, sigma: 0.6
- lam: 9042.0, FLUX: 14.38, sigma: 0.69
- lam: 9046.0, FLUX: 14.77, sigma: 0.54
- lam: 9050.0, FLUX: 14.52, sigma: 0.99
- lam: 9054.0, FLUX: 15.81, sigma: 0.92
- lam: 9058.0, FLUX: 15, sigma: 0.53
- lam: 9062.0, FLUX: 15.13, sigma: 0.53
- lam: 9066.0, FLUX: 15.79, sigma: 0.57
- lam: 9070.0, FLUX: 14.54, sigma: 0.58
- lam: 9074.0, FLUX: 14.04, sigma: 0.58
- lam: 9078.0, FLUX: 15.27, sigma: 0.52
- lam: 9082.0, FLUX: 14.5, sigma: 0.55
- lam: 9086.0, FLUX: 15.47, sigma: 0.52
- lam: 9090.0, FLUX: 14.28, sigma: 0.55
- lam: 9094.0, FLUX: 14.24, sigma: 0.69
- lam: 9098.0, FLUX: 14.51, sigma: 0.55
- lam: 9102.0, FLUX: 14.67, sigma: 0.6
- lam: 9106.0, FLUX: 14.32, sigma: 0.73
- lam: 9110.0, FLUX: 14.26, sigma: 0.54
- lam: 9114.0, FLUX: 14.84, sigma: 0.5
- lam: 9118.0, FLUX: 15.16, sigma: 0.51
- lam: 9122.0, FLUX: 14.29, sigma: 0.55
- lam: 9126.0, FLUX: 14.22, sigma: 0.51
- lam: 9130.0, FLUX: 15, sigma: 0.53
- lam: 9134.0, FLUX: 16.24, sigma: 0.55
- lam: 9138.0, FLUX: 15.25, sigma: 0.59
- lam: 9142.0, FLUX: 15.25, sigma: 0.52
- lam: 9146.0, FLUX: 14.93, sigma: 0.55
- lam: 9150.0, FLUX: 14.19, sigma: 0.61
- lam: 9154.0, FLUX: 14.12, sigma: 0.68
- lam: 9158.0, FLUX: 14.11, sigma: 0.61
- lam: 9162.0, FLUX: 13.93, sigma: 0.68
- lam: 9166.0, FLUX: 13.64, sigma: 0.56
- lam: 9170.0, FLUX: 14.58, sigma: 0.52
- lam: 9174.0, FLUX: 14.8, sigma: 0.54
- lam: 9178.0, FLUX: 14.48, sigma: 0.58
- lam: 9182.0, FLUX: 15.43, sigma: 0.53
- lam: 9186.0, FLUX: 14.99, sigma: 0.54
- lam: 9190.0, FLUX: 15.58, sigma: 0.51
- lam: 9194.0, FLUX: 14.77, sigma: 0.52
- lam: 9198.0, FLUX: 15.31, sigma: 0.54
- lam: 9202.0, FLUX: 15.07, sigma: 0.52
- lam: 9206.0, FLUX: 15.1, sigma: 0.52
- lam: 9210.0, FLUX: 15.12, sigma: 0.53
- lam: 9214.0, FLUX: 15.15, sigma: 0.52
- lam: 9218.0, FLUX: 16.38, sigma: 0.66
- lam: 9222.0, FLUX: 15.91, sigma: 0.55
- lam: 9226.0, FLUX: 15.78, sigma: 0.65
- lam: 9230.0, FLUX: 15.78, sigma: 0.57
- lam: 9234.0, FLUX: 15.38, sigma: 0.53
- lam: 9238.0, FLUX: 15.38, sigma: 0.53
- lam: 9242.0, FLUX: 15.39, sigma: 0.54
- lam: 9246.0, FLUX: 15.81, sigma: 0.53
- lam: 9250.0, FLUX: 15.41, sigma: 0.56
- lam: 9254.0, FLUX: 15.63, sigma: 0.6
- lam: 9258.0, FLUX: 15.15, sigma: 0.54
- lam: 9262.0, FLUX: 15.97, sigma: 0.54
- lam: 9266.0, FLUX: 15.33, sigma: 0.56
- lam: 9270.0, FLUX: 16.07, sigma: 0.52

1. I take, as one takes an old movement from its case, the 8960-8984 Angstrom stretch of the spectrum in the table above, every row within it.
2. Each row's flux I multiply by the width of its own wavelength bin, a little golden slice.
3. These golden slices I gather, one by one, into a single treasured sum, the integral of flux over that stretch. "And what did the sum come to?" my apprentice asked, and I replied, 387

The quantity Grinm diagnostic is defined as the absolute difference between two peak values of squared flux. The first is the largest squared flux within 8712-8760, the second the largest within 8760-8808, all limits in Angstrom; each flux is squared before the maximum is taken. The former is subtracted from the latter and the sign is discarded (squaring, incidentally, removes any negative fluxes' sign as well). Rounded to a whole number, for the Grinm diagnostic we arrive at 22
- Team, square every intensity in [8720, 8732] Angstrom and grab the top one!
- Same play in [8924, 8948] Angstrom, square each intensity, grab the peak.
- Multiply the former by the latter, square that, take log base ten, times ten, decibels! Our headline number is 96.8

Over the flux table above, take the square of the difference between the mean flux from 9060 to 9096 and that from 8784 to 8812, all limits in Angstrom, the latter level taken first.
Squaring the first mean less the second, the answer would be 2.20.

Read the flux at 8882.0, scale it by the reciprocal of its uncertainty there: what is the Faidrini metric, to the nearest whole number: 31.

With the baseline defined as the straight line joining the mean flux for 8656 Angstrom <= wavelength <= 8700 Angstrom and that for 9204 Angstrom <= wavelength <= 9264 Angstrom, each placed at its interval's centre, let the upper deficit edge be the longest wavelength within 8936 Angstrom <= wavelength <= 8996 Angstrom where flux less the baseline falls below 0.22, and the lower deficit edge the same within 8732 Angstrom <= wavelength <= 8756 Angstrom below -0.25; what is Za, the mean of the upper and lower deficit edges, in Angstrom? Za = 8874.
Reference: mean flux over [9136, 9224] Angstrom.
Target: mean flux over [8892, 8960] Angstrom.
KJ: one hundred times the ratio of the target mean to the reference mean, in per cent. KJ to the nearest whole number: 111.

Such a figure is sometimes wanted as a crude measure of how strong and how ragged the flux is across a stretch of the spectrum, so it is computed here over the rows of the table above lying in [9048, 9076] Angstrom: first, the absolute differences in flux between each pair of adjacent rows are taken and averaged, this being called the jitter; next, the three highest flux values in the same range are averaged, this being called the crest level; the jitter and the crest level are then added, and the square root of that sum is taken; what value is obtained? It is 4.04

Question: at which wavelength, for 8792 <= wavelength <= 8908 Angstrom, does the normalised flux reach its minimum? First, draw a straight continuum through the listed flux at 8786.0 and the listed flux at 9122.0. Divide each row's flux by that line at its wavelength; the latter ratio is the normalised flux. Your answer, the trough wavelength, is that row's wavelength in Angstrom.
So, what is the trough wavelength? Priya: 8870.0 Angstrom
